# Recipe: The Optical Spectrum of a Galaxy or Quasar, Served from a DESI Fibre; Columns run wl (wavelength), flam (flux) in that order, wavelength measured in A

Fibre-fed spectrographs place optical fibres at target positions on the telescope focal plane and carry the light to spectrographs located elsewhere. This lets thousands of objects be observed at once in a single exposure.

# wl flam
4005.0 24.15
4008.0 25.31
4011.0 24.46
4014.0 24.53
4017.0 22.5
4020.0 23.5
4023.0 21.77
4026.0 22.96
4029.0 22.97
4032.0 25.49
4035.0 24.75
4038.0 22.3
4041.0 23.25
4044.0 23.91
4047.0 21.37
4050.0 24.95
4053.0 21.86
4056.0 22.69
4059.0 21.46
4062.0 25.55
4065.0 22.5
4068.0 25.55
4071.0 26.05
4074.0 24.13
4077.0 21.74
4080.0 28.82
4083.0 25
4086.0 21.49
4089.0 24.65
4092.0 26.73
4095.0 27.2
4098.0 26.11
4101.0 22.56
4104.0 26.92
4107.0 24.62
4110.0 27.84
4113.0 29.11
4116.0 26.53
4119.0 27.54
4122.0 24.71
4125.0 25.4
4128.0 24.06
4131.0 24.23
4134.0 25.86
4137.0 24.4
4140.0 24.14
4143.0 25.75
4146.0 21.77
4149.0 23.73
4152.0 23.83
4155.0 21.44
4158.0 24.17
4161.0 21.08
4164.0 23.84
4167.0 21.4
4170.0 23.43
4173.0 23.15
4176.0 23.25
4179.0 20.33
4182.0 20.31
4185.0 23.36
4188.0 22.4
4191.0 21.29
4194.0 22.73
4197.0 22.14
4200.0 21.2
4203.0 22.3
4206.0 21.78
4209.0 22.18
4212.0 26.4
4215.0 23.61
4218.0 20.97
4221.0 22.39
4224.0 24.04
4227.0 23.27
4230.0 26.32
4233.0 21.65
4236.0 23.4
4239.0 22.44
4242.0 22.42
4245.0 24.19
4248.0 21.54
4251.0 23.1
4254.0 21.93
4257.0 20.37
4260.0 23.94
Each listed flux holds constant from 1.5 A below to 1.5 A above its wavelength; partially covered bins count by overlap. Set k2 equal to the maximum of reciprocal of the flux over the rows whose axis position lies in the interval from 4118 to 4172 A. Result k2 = 0.0474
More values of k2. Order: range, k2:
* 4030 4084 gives 0.0468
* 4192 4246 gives 0.0477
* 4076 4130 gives 0.0465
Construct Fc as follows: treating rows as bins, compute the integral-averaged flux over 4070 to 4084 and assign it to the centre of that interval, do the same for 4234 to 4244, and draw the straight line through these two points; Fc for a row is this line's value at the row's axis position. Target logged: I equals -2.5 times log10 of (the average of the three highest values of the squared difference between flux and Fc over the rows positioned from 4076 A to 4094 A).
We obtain -2.7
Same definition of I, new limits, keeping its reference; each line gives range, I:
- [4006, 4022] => -2.1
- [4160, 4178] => -1.7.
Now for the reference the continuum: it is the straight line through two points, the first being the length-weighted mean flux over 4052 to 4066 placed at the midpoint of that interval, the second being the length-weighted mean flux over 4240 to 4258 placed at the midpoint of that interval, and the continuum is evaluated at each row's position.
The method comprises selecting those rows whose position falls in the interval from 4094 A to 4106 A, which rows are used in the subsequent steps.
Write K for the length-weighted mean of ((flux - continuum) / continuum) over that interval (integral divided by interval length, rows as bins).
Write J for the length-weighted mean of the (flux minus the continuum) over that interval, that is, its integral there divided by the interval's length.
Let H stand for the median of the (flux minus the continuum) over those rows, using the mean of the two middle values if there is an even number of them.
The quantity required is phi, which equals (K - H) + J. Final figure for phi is -0.8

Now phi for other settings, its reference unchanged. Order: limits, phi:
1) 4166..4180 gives -0.7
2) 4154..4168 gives 1.0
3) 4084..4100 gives -0.9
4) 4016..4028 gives 0.0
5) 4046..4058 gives 0.4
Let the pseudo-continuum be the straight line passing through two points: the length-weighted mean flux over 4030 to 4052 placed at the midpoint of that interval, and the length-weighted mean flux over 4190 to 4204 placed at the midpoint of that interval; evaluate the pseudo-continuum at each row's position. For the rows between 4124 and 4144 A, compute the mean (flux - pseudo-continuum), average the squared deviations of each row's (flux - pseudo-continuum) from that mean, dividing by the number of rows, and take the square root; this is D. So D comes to 0.75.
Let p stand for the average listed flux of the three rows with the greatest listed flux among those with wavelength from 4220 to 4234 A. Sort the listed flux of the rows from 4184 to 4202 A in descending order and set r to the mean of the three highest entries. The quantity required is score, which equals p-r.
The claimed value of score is 1.7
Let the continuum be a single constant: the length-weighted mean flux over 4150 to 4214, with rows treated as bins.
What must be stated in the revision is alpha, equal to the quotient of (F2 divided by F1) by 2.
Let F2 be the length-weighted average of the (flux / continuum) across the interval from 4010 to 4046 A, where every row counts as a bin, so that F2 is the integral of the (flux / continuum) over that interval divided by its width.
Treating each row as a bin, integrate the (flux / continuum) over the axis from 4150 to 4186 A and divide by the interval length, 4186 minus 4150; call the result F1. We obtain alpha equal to 0.52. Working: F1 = 1.00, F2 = 1.04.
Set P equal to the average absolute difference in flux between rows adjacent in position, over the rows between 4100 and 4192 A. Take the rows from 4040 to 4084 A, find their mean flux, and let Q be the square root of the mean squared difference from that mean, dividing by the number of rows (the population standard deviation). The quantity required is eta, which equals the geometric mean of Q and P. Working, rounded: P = 1.8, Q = 2.0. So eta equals 1.92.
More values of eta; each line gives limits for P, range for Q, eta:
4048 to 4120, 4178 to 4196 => 1.75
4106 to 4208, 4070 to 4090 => 1.93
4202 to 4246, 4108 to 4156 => 1.95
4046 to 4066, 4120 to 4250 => 2.02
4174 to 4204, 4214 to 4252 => 1.34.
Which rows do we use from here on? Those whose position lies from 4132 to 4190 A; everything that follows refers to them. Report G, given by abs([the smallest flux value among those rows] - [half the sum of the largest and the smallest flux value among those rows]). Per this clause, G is 2.8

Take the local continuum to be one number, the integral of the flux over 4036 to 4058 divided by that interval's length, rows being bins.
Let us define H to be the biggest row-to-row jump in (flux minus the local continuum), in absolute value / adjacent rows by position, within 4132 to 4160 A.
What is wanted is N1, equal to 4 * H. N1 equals 16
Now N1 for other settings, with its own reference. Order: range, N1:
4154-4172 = 12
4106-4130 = 13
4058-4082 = 28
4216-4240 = 19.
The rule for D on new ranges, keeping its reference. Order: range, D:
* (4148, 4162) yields 1.29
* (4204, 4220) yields 1.91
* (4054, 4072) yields 1.84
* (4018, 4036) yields 1.27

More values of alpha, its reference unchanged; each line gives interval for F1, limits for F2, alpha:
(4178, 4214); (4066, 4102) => 0.56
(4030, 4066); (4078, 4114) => 0.55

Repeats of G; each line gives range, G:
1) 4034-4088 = 3.7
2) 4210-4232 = 2.7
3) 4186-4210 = 0.8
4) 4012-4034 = 1.9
